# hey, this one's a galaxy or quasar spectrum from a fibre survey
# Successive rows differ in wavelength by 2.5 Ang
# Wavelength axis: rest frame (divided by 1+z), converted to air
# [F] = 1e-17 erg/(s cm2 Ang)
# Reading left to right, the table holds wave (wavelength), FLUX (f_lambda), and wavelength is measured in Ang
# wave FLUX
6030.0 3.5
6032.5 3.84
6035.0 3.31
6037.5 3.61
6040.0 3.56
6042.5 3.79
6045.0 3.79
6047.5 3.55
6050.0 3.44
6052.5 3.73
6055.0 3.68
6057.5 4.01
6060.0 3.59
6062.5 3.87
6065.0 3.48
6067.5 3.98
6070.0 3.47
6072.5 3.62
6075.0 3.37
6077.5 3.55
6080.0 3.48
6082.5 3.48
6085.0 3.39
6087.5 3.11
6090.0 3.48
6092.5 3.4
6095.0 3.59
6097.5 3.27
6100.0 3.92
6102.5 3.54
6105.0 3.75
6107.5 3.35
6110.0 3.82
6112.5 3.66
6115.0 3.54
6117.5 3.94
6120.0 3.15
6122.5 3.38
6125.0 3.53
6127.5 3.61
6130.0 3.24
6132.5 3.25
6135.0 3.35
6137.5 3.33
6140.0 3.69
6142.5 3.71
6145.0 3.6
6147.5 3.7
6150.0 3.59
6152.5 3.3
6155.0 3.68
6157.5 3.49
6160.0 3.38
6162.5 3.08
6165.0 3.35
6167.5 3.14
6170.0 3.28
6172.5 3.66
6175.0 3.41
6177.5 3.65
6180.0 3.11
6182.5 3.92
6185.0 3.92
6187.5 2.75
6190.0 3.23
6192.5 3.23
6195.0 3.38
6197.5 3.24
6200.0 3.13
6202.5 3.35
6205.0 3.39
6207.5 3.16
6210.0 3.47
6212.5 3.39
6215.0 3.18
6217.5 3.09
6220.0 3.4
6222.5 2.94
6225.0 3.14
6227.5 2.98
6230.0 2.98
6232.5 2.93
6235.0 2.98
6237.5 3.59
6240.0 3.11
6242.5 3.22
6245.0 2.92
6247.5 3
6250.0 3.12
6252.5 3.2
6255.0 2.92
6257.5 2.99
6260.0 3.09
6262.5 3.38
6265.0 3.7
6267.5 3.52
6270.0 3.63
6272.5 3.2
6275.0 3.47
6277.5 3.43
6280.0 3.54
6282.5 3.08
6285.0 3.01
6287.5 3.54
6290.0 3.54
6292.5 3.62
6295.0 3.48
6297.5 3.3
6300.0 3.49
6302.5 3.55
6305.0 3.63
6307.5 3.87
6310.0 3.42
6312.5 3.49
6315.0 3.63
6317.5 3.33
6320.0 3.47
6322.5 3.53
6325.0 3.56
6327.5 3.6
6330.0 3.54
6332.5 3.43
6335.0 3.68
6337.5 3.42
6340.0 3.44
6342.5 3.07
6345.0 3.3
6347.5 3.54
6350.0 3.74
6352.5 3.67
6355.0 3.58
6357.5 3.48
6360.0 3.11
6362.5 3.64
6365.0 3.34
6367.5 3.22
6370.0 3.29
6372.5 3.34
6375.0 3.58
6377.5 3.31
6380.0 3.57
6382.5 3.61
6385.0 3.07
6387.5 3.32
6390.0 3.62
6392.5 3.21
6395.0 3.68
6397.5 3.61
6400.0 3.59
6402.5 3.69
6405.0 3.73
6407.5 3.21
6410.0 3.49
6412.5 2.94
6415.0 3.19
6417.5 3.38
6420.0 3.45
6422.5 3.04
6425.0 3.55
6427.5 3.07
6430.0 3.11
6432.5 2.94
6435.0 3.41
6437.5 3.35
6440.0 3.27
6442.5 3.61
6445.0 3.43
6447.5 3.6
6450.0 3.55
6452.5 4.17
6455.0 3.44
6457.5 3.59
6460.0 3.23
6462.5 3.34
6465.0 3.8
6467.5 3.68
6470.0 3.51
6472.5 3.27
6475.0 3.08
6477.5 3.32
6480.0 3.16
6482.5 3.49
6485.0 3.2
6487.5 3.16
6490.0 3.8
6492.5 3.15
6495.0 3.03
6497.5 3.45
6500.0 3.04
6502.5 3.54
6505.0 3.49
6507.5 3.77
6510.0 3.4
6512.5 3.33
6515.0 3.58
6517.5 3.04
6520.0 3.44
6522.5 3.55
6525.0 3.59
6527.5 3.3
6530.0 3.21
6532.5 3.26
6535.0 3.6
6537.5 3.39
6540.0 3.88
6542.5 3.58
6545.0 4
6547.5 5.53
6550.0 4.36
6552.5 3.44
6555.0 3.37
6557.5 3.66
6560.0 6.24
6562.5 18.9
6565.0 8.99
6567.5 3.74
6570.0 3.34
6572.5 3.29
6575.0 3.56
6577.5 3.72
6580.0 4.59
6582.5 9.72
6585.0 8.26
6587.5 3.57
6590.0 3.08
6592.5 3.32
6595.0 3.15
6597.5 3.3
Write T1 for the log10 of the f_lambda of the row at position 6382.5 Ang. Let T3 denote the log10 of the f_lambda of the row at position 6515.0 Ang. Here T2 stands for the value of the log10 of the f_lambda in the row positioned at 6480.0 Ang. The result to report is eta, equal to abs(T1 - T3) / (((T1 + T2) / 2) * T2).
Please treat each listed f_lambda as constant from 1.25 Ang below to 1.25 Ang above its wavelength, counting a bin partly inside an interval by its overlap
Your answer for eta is 0.014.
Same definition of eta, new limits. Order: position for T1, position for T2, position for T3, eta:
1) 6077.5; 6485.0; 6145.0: 0.023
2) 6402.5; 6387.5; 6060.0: 0.042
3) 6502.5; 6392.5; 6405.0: 0.085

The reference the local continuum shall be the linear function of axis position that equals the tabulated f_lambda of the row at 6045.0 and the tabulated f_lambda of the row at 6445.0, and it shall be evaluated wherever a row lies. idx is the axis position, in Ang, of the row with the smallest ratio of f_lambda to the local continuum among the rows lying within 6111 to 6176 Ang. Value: 6162.5 Ang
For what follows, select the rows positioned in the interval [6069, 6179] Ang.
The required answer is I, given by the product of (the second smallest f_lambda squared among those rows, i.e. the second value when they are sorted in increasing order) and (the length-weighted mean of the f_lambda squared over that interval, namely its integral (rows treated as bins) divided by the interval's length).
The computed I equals 118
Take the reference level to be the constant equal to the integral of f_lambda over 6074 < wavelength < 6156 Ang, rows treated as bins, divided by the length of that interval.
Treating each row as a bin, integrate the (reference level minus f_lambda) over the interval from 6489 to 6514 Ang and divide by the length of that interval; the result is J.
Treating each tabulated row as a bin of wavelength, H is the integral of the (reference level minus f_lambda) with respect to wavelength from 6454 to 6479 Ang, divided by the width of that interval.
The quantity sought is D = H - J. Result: -0.03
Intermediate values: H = 0.084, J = 0.11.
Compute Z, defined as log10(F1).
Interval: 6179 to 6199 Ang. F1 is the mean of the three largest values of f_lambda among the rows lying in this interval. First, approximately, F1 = 3.74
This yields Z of 0.57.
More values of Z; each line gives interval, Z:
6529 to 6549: 0.65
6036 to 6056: 0.58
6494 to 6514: 0.56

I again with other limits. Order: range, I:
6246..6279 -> 97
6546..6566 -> 823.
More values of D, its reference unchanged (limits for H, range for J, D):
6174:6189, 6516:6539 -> -0.07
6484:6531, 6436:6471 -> 0.17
